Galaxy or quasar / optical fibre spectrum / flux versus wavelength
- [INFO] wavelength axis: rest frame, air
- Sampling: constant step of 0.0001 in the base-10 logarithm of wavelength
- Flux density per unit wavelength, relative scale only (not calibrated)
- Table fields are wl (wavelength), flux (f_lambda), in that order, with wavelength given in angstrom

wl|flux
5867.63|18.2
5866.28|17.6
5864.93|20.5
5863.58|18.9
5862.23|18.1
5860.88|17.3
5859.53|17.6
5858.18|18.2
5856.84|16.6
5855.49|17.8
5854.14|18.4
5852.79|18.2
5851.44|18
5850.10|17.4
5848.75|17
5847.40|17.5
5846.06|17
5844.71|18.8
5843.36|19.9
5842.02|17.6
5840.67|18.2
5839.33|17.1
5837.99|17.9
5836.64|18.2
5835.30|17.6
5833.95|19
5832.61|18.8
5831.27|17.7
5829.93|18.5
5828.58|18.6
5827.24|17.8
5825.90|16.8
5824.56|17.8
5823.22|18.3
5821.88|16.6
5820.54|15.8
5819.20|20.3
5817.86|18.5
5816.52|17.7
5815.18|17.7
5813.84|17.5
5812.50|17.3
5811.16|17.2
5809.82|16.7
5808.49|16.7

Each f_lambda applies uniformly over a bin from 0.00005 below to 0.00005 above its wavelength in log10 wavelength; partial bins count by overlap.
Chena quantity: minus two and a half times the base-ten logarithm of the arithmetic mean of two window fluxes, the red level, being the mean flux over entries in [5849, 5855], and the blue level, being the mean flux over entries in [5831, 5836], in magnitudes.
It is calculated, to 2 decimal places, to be -3.15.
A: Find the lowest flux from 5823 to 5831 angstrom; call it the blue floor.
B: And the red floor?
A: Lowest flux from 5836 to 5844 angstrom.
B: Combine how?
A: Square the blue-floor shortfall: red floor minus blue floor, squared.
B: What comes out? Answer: 0.1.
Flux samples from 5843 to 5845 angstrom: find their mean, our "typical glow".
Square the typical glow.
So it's 374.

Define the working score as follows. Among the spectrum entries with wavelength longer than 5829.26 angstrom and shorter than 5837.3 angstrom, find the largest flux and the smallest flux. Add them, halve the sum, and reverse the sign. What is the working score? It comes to -18.3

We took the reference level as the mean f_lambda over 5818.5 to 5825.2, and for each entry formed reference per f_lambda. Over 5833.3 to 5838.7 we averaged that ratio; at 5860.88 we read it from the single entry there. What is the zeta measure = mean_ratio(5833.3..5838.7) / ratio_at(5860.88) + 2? 2.95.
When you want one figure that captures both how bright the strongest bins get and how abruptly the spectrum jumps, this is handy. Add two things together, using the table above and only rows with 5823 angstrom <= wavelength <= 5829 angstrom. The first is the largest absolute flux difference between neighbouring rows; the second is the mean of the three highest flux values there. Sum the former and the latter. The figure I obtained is 19.2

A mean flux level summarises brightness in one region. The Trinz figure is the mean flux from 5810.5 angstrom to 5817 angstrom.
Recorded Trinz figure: 17.5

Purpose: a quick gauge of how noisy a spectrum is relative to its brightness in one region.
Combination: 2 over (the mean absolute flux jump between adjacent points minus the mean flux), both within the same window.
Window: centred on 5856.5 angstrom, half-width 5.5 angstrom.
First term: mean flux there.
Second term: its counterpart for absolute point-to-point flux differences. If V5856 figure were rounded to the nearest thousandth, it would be -0.117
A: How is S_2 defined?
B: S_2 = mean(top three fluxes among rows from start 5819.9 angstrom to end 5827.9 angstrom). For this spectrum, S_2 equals 18.0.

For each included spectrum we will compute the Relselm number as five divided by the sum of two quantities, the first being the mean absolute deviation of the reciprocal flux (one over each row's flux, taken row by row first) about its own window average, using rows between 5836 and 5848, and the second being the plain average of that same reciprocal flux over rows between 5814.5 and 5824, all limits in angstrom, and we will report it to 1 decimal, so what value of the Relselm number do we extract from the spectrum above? 85.7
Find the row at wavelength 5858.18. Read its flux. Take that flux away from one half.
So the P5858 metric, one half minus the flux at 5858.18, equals -17.7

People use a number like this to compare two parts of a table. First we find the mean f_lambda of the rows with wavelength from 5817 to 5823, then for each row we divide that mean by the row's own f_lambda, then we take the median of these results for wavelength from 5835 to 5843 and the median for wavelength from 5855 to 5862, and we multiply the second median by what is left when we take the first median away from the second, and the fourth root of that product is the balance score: 0.30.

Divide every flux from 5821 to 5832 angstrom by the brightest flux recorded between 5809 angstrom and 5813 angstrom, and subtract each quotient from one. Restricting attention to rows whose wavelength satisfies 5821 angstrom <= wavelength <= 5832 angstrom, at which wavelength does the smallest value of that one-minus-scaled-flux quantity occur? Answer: 5828.58 angstrom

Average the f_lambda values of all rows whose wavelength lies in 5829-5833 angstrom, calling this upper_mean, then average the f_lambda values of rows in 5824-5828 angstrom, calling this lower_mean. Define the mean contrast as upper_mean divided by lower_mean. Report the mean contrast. 1.05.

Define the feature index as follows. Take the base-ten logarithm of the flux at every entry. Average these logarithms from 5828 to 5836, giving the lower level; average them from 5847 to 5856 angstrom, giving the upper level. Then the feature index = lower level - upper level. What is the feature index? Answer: 0.015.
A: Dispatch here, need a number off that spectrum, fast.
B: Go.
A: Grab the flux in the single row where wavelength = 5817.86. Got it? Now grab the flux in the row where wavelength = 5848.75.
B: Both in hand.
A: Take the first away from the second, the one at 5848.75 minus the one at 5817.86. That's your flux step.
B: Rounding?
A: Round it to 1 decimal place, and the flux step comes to -1.5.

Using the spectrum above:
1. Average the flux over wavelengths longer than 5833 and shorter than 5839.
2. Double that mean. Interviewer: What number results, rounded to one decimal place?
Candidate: 36.3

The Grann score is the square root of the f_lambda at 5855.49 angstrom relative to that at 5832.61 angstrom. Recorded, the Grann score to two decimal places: 0.97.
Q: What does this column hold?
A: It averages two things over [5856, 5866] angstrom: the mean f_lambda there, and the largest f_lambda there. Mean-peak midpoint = 19.3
